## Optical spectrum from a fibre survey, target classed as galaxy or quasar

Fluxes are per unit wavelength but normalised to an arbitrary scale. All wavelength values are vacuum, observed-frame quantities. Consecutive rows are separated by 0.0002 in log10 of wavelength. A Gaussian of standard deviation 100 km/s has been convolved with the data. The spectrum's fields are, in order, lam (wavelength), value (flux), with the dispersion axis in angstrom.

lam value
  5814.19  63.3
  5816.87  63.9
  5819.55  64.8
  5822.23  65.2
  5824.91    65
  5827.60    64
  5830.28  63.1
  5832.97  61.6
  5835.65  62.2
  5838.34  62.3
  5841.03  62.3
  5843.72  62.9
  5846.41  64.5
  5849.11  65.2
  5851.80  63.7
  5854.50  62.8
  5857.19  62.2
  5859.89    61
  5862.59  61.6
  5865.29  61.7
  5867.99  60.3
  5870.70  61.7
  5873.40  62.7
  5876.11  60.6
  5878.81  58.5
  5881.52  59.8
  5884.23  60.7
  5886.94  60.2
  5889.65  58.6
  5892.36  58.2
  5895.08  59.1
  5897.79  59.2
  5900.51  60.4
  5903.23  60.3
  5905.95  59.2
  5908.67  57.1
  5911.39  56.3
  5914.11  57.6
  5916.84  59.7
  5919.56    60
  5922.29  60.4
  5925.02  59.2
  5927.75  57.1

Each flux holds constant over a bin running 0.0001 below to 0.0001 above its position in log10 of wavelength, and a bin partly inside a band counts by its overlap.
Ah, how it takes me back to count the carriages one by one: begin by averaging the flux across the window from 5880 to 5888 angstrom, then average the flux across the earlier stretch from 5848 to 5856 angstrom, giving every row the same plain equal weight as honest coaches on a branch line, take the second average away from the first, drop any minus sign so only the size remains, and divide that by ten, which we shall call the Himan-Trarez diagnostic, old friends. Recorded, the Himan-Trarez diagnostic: 0.37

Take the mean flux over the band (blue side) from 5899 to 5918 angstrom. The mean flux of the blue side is 59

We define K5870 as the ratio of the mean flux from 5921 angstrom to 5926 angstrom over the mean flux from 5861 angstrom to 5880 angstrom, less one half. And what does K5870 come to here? 0.480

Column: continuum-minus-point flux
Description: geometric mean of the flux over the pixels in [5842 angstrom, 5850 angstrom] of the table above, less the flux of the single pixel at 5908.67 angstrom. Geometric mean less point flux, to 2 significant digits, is 7.1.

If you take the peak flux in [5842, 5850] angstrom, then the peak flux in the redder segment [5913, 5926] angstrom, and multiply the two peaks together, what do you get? 3938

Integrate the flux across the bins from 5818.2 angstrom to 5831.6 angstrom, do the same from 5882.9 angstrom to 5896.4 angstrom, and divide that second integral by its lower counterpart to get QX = 0.93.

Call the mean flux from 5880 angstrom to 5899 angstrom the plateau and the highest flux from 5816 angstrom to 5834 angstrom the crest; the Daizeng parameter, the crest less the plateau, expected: 5.8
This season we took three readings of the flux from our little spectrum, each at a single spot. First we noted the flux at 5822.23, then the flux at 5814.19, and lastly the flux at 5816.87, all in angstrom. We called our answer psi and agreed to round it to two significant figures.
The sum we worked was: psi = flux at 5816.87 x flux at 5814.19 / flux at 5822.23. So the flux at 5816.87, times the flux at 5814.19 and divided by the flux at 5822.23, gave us 62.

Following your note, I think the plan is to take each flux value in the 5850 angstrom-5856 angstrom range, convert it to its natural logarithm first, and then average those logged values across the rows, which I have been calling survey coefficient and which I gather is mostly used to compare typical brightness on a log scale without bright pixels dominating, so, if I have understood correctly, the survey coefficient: 4.15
